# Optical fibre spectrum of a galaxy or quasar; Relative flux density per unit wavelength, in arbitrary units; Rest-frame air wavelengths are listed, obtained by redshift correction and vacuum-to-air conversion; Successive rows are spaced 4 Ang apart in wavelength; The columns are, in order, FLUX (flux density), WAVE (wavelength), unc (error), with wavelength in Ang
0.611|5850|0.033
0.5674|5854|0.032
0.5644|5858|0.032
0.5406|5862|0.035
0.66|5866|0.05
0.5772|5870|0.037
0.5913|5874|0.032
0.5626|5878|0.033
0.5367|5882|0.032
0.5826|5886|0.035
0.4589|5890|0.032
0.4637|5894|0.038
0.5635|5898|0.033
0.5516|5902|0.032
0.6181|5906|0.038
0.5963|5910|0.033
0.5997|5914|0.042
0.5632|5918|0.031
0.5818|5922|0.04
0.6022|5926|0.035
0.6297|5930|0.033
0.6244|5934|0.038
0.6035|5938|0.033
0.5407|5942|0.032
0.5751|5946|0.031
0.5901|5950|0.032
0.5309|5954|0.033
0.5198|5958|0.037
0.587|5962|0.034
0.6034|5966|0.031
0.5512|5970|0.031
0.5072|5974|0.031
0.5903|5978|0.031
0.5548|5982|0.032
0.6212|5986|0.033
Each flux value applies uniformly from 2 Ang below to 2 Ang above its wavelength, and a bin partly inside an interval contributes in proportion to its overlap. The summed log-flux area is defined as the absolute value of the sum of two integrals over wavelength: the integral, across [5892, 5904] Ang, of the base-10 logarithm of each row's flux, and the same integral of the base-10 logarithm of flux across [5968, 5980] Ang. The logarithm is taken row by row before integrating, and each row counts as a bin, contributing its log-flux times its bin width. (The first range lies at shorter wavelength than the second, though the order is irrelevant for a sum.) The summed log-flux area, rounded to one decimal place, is 6.5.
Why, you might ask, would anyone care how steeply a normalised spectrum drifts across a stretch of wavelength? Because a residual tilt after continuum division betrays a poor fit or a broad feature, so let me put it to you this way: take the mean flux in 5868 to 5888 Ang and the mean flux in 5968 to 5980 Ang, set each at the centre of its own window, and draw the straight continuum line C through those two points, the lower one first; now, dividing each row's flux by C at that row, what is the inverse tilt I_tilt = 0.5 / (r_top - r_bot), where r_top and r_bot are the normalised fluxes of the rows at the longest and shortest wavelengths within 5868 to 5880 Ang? -22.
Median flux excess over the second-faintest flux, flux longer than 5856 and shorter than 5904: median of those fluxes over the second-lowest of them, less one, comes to 0.21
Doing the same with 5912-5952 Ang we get 0.06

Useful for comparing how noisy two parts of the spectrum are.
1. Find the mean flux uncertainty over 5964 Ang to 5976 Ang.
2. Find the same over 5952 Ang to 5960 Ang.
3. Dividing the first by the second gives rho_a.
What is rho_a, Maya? 0.89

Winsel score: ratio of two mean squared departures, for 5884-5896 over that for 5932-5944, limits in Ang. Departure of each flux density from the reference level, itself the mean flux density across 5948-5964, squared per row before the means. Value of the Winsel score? 2.7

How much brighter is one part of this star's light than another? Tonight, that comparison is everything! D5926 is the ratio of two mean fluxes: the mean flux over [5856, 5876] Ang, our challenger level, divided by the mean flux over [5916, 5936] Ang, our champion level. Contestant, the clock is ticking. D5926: 0.98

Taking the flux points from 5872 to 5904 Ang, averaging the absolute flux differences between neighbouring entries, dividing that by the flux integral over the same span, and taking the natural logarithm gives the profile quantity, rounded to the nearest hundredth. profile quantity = -5.87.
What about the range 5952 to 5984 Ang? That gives -6.00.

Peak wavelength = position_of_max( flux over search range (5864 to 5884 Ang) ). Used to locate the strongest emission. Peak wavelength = 5866 Ang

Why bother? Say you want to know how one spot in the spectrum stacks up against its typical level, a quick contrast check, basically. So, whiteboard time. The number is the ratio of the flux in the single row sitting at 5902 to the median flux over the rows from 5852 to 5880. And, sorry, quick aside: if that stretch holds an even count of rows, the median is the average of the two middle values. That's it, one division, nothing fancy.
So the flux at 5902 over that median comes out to 0.97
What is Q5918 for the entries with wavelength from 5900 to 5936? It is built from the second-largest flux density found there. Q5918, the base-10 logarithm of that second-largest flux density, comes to -0.205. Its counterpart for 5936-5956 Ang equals -0.229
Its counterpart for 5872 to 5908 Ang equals -0.228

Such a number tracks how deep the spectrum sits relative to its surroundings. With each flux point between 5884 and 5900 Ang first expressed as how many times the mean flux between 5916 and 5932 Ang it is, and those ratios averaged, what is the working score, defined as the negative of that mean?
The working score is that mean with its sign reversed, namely -0.870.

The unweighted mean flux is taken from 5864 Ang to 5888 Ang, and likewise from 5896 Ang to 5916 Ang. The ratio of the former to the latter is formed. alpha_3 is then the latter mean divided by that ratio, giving 0.587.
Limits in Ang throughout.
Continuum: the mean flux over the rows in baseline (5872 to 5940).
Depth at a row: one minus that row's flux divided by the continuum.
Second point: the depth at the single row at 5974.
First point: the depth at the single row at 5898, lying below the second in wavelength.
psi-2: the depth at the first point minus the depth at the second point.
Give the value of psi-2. -0.10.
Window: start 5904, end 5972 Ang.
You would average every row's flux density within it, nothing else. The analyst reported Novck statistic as 0.583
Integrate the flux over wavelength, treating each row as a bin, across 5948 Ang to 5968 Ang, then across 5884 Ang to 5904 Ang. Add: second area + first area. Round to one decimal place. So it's 21.8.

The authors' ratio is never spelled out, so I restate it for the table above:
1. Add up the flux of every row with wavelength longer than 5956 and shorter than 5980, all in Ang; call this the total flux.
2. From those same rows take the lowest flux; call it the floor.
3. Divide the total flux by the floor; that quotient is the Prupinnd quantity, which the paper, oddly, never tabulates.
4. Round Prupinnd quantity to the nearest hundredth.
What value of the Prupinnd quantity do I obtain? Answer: 6.62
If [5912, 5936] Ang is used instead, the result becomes 6.39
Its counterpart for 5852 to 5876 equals 6.48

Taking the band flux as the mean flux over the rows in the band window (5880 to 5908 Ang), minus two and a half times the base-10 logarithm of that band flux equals 0.670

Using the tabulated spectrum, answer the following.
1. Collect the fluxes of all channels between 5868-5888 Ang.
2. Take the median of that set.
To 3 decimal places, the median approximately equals 0.577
